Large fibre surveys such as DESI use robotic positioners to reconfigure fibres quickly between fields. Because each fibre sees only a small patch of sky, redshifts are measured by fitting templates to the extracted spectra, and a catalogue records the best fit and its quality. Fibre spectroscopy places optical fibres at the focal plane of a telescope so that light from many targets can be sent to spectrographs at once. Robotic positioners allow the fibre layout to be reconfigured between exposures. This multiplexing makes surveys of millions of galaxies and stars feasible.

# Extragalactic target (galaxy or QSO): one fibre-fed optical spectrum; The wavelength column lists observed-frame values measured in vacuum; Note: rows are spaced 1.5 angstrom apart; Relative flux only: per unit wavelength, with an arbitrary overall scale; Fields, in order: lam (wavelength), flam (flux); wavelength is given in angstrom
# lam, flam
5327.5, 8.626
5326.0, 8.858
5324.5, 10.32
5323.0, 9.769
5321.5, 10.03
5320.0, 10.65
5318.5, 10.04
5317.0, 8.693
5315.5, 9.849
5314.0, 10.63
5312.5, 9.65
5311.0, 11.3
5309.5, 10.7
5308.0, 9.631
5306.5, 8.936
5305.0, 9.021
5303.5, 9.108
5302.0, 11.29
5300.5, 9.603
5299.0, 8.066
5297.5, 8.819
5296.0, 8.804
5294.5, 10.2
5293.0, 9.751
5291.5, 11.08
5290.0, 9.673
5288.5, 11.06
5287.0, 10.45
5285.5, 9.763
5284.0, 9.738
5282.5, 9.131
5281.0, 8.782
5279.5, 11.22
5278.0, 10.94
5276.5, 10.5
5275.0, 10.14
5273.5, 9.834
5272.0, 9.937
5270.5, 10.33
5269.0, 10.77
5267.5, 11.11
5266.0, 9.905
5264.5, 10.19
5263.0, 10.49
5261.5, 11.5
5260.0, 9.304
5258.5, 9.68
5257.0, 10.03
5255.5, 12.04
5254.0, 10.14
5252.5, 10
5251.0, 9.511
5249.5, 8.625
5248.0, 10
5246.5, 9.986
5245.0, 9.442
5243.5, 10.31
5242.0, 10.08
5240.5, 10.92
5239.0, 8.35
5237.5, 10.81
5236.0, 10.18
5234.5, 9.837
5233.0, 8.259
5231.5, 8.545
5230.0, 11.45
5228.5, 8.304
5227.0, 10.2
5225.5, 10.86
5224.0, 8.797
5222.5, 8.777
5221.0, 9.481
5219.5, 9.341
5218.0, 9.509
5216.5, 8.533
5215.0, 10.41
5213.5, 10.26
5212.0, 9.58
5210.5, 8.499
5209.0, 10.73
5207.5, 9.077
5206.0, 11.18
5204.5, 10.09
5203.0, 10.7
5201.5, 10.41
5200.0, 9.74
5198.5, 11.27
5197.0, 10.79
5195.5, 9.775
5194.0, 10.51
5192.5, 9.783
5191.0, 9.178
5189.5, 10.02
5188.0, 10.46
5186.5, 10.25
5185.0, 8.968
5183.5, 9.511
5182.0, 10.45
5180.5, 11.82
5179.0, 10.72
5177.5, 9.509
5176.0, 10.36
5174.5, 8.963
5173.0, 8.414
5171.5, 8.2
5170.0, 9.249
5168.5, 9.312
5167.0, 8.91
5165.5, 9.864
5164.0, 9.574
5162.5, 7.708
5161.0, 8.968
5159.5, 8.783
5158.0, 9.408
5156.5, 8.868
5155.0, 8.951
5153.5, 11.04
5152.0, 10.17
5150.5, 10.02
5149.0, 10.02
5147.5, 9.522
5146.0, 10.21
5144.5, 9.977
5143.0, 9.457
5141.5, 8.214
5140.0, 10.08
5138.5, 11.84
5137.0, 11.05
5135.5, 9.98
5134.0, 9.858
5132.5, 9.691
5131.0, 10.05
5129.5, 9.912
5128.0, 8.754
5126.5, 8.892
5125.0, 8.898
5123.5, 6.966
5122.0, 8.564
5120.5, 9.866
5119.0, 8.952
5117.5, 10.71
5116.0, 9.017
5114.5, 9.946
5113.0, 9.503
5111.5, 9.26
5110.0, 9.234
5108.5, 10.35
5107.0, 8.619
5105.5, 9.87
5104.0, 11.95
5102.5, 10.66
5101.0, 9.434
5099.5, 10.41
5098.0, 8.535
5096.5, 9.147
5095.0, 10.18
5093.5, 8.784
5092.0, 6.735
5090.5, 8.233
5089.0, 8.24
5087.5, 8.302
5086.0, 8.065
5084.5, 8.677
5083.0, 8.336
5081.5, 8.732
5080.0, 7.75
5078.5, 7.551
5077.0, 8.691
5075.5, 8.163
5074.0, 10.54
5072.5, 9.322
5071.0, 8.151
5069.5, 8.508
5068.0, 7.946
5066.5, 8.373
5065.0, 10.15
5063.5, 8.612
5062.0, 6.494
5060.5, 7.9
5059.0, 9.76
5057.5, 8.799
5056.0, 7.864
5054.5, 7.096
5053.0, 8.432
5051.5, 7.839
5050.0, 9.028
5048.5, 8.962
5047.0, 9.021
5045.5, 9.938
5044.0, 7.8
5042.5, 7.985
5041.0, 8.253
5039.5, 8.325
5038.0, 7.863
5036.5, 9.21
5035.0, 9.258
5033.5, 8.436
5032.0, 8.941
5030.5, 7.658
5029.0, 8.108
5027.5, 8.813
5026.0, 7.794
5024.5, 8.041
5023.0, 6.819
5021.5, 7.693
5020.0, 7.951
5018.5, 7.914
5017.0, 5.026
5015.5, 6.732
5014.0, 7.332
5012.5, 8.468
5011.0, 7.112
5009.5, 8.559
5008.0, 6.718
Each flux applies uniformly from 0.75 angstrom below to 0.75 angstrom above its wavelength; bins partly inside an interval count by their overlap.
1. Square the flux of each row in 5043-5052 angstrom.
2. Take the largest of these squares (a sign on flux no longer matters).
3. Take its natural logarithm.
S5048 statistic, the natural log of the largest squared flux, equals 4.59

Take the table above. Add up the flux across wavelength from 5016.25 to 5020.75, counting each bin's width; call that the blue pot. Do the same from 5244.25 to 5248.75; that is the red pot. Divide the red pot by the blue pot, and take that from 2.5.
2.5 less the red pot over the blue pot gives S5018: 1.09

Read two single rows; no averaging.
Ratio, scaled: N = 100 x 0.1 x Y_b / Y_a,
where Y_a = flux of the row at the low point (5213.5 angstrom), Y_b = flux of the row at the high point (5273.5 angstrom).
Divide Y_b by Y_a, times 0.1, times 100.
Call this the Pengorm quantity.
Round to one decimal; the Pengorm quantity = 9.6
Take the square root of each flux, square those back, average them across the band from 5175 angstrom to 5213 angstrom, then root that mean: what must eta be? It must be 3.18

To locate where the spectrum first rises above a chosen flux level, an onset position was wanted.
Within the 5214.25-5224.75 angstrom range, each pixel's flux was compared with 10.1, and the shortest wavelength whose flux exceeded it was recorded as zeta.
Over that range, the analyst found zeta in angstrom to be 5215.0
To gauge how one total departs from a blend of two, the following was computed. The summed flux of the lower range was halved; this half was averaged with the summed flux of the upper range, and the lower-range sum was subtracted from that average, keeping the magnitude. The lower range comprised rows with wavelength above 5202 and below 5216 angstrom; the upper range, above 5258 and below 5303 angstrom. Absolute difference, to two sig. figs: 83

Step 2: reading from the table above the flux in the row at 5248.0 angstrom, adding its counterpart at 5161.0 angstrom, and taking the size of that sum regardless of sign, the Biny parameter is 19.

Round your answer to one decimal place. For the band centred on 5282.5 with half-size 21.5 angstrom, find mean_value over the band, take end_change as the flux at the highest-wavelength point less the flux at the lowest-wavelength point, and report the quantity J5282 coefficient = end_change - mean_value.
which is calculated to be -12.5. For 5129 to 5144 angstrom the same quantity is -10.5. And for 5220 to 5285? -9.7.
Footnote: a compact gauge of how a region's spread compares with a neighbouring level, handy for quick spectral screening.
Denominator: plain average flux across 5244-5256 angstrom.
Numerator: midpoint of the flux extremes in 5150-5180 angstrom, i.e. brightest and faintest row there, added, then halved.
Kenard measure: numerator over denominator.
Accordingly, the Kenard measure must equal 0.94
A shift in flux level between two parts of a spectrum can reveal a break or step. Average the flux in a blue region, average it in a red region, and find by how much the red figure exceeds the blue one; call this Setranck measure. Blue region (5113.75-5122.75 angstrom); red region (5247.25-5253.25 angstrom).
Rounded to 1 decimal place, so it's 0.0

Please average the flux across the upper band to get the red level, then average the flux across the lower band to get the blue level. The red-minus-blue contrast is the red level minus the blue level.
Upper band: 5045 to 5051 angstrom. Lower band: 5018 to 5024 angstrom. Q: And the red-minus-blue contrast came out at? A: 1.6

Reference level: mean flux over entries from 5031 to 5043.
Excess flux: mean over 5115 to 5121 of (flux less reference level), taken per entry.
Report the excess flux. 1.1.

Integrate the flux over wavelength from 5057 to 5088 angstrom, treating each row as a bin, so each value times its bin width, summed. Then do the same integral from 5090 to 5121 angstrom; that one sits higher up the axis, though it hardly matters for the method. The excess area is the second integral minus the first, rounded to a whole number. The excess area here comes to 31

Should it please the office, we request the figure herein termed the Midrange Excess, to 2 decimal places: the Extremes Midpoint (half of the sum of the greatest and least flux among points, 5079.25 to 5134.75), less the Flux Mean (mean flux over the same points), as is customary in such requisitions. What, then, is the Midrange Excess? 0.18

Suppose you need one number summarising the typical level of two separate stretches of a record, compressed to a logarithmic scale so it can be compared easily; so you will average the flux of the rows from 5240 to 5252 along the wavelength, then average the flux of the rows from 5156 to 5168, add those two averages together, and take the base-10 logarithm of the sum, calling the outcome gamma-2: 1.28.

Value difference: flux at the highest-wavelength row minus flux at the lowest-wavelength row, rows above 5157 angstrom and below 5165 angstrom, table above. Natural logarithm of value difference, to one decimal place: -1.8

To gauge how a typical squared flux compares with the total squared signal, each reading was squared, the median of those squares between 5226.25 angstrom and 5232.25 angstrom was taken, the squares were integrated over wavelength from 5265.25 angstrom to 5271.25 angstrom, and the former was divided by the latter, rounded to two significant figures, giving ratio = 0.13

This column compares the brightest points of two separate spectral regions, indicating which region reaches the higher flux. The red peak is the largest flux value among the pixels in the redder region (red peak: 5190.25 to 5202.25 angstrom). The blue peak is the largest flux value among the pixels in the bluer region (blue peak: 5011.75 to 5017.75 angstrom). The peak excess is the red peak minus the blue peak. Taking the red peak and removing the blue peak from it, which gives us 2.8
